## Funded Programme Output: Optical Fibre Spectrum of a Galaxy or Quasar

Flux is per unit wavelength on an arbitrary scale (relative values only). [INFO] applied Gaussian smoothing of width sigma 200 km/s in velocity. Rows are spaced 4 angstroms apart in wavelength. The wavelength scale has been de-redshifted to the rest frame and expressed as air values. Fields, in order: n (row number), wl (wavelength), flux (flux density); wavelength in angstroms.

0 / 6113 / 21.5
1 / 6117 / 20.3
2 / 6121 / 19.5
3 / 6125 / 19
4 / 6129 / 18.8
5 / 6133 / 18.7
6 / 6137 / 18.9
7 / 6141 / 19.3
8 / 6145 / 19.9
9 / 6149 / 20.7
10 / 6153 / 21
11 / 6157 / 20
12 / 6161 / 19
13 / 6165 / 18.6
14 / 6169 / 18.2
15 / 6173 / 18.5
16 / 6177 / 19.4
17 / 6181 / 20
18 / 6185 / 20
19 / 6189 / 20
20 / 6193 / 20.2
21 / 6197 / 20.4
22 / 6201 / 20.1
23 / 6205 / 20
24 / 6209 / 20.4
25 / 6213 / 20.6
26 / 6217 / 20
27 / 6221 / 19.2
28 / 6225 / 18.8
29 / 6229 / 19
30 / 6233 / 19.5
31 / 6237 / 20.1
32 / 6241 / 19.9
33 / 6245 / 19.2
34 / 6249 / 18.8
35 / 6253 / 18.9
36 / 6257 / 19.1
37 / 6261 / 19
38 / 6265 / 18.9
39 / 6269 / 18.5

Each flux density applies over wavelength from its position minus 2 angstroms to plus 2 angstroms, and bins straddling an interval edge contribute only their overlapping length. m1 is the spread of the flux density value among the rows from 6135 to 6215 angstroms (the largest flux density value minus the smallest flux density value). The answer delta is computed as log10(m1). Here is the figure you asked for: 0.45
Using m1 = 2.8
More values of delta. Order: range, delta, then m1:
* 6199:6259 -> 0.26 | 1.8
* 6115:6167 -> 0.38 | 2.4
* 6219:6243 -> 0.11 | 1.3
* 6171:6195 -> 0.23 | 1.7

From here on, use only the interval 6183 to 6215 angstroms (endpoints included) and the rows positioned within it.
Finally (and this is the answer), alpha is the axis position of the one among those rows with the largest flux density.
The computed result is 6213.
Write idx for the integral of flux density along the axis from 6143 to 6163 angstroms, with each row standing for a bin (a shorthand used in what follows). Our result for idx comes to 402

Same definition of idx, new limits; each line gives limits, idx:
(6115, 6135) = 385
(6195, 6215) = 406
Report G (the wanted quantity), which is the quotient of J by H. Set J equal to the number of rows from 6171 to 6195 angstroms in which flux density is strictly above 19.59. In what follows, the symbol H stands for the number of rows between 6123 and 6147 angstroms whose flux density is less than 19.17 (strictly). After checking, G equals 1.0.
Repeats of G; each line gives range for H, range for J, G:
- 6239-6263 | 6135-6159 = 1.0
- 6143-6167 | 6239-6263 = 0.5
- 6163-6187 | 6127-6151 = 0.7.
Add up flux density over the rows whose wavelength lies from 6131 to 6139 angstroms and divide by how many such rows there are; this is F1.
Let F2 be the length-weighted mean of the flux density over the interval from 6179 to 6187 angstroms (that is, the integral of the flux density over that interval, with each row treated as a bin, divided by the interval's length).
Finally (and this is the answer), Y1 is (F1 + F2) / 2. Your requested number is 19.4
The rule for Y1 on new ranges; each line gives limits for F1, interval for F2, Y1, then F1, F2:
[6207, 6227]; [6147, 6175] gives 19.6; 19.8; 19.4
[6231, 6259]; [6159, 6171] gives 19.0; 19.4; 18.6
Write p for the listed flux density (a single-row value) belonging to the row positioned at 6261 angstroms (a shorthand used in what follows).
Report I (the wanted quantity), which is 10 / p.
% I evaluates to 0.526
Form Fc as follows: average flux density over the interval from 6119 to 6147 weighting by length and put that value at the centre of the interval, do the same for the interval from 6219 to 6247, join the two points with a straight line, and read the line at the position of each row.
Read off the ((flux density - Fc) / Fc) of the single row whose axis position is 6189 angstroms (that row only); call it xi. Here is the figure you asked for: 0.04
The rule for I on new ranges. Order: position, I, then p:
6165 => 0.538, 18.6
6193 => 0.495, 20.2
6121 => 0.513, 19.5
